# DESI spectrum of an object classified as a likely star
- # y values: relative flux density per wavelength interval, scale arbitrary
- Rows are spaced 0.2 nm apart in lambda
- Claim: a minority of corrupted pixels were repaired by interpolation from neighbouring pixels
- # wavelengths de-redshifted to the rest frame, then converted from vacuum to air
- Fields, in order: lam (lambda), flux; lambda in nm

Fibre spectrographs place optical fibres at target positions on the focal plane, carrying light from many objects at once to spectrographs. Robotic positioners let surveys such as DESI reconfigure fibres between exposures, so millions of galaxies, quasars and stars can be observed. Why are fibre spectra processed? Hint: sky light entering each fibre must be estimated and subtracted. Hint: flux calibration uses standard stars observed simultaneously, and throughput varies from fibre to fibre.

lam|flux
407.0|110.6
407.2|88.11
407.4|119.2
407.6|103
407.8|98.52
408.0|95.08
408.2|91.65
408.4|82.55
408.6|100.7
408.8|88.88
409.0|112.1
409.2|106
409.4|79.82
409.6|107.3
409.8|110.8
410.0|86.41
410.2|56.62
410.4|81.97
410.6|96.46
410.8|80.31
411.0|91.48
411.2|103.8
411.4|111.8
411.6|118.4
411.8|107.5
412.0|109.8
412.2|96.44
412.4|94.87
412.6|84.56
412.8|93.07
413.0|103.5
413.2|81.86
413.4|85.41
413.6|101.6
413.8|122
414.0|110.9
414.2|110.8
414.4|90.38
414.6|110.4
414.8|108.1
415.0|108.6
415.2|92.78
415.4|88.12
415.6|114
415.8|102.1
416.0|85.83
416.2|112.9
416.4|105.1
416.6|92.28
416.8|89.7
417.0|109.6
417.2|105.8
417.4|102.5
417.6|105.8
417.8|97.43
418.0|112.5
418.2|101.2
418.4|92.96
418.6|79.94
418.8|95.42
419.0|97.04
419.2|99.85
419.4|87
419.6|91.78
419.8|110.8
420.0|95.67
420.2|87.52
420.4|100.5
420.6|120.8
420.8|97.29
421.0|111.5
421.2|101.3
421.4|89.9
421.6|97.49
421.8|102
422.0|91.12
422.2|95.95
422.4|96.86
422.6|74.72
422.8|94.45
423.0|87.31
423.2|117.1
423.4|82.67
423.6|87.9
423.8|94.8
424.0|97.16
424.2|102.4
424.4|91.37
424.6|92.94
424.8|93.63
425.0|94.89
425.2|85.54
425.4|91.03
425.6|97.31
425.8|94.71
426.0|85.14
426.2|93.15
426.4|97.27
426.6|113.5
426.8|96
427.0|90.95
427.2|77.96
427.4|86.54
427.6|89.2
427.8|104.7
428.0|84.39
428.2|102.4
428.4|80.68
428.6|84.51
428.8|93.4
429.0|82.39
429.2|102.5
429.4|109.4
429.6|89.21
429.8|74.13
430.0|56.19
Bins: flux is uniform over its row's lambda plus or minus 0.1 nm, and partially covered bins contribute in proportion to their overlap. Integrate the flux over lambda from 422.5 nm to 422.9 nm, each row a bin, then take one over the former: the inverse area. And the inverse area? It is 0.030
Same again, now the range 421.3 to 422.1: 0.013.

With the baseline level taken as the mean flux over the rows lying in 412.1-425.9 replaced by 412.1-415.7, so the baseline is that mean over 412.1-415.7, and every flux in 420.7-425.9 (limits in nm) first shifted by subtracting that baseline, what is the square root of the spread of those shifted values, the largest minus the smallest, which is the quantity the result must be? 6.51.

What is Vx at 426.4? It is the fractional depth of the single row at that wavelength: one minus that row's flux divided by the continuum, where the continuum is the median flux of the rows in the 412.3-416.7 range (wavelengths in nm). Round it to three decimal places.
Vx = 0.045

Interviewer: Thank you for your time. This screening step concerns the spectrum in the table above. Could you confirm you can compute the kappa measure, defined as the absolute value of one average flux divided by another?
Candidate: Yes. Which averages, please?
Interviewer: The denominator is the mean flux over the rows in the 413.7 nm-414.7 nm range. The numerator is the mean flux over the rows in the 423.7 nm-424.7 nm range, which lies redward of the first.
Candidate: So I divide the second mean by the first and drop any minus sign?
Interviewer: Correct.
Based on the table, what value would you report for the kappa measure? 0.88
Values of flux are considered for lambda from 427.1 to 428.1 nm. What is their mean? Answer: 88.6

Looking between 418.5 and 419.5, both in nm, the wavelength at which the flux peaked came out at 419.2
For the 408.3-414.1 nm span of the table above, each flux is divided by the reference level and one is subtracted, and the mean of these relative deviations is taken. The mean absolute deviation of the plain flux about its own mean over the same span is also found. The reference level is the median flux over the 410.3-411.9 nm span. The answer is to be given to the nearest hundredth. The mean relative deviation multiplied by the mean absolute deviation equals -0.39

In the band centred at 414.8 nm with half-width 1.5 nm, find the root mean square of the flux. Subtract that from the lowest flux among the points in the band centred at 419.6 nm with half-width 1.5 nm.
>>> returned -24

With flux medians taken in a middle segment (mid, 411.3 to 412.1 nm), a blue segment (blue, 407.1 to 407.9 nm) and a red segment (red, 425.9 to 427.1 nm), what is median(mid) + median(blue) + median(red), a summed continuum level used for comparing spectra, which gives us 306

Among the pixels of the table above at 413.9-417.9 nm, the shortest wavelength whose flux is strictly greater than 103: 414.0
